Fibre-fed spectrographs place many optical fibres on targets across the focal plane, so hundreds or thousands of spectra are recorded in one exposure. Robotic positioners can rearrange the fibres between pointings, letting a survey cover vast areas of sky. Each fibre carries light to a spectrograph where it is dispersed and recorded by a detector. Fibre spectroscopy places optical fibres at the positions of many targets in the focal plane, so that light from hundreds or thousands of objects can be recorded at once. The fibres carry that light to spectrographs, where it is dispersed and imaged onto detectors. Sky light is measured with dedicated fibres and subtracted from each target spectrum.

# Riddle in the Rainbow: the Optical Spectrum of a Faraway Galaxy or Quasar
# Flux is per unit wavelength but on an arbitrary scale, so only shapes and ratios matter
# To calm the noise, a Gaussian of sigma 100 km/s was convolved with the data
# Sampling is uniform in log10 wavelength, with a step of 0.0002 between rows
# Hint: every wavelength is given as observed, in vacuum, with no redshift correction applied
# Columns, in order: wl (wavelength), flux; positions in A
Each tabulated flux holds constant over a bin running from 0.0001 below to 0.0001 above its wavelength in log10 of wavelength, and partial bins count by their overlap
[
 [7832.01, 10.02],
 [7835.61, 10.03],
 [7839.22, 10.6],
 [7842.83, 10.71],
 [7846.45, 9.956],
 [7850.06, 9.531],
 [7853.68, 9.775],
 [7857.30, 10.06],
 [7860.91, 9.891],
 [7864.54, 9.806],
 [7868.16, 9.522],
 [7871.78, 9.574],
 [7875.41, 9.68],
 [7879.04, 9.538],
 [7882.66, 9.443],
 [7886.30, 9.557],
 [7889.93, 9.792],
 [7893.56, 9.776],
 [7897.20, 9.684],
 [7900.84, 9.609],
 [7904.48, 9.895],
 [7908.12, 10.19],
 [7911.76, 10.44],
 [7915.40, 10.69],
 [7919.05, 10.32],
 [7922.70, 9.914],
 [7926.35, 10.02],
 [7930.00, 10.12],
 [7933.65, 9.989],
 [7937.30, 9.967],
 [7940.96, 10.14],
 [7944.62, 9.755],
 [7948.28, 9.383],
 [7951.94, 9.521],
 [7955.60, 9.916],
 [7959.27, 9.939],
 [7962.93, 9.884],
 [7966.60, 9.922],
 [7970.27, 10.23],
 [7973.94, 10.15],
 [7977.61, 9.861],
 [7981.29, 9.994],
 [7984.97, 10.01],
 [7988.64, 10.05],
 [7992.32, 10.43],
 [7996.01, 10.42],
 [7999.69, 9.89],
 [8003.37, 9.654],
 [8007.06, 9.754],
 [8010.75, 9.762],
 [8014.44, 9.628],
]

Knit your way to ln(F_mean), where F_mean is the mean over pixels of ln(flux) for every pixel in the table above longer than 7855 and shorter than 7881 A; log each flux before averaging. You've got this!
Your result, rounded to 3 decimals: 0.822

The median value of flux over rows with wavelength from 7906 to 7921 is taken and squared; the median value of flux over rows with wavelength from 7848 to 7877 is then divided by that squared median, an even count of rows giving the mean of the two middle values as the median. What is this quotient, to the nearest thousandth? 0.090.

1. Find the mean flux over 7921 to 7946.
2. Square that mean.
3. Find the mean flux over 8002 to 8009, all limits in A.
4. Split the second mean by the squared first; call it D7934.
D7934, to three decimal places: 0.097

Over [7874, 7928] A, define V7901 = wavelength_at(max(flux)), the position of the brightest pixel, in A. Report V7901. 7915.40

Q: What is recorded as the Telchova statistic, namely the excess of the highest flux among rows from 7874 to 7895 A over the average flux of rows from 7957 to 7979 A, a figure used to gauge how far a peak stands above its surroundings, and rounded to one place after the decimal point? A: -0.2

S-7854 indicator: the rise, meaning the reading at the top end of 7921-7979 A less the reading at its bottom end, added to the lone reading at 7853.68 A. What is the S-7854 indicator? 9.7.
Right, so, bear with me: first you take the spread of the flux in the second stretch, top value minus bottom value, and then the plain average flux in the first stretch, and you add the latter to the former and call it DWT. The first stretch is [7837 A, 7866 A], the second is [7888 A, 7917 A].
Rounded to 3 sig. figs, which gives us 11.1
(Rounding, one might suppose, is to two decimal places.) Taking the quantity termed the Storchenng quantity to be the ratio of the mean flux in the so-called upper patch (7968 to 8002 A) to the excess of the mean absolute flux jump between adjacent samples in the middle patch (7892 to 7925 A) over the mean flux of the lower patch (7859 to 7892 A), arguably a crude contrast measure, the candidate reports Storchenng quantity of -1.08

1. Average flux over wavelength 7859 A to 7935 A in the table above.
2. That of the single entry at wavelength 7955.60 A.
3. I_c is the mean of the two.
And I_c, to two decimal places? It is 9.90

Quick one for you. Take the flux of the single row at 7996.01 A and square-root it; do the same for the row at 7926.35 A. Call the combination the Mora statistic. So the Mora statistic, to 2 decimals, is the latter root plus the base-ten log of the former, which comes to 3.67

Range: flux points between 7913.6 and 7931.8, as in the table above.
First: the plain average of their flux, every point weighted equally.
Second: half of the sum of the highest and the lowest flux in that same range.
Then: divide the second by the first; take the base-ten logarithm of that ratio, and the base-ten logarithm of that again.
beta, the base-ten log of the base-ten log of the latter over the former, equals -2.4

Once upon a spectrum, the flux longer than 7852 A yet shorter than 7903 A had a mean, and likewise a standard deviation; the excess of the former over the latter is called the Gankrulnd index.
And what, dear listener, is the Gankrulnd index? 9.53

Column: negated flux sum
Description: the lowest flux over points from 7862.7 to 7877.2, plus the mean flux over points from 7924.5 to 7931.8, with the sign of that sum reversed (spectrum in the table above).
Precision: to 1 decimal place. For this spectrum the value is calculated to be -19.6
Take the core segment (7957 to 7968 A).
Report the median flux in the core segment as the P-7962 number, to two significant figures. 9.9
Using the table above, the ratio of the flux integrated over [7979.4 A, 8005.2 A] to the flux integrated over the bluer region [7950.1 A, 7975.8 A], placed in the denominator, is 1.016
